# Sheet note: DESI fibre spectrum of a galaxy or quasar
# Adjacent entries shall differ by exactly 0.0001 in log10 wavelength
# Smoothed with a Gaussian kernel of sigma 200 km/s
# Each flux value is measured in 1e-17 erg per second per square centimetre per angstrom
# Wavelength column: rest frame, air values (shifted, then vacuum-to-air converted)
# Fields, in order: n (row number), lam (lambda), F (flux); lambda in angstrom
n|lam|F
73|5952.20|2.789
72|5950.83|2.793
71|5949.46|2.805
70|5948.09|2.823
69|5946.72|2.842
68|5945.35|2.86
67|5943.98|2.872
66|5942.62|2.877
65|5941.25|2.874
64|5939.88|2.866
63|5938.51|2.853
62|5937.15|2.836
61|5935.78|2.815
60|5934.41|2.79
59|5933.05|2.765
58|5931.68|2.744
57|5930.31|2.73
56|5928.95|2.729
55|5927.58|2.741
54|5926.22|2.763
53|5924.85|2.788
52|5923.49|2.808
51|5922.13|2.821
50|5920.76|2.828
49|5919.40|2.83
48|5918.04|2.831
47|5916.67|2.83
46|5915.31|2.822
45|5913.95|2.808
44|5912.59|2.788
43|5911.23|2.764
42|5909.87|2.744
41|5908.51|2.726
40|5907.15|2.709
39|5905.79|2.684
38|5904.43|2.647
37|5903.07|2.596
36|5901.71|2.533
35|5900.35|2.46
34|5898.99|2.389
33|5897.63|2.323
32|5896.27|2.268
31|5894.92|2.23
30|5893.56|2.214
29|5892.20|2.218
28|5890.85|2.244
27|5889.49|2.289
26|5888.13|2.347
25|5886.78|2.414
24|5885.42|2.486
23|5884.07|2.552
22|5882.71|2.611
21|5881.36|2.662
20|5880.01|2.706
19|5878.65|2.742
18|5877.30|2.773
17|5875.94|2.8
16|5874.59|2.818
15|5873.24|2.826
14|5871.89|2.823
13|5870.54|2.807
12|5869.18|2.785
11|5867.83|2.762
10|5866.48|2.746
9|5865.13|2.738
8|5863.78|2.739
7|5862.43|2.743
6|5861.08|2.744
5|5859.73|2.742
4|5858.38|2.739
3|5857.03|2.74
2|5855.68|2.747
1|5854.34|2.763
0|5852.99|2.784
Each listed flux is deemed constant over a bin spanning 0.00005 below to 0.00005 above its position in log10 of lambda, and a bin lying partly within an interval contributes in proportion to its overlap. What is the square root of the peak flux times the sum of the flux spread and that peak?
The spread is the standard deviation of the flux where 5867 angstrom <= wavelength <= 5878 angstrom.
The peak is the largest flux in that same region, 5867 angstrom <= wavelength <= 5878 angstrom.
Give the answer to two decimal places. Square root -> 2.84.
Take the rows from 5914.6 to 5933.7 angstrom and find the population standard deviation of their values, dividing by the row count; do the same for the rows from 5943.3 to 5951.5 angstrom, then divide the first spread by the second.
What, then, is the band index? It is 1.4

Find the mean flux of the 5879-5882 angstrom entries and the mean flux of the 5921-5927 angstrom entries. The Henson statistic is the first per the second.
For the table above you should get 0.96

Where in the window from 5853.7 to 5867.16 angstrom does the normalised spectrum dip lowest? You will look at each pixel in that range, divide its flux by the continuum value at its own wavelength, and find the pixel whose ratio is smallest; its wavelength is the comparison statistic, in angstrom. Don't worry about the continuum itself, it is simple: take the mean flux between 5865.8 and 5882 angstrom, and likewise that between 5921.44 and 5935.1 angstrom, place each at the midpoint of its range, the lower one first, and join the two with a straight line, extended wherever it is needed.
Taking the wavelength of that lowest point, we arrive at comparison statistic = 5865.13 angstrom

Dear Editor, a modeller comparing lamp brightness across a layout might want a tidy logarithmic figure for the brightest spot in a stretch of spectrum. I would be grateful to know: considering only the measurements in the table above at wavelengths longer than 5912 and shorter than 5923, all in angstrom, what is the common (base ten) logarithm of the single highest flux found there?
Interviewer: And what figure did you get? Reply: 0.452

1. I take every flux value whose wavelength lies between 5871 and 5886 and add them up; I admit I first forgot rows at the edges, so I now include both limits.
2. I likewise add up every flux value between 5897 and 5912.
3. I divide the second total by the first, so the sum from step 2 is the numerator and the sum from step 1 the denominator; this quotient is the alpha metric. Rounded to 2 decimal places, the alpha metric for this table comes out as 0.96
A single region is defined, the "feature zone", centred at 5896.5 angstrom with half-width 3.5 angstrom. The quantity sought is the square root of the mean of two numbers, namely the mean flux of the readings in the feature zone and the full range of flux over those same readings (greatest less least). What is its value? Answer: 1.11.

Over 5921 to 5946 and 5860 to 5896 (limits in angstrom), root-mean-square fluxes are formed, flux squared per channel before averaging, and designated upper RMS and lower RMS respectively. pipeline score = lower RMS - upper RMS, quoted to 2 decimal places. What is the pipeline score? -0.19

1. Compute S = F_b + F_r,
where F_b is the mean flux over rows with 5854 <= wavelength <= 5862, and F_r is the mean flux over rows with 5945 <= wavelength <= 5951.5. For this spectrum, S 5.57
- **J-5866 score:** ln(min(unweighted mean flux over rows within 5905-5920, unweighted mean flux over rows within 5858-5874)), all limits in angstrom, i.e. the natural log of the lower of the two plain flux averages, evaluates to 1.02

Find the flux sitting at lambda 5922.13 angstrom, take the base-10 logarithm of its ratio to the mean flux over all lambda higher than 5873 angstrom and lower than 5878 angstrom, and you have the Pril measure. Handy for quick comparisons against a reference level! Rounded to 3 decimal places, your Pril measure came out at 0.003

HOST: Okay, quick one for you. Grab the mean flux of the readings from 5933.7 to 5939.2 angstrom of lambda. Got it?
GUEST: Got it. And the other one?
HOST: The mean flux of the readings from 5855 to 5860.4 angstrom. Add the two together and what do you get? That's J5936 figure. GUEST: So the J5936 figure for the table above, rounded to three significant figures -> 5.57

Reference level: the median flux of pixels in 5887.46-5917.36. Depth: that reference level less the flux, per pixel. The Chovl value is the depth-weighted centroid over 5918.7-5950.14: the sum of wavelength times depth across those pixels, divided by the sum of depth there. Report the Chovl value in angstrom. 5935.2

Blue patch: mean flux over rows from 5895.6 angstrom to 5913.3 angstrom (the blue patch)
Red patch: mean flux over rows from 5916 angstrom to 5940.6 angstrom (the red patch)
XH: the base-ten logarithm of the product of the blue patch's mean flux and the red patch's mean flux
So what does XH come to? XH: 0.860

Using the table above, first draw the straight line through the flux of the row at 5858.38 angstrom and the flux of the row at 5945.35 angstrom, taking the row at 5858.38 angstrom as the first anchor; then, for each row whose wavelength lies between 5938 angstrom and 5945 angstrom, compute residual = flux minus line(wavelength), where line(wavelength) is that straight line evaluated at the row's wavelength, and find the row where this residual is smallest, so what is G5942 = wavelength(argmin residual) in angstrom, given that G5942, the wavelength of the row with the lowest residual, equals 5938.51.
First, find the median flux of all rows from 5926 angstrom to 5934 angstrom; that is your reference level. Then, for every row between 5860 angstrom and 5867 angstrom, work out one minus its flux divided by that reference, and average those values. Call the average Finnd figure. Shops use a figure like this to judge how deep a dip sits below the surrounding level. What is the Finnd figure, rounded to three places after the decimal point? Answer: 0.000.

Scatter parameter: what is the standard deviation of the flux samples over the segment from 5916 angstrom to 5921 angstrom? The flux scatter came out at 0.001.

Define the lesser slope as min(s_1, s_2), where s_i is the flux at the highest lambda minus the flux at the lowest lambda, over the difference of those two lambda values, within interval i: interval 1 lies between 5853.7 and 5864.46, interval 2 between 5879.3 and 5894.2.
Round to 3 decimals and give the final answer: -0.036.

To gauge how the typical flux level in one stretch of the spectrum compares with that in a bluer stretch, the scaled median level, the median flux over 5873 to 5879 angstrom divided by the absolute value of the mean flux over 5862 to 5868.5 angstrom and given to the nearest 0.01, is 1.02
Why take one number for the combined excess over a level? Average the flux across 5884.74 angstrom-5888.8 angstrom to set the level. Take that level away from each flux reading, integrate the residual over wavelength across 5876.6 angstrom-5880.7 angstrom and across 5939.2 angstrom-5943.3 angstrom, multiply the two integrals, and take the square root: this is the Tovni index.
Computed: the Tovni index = 1.6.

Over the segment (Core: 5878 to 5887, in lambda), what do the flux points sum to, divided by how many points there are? 2.60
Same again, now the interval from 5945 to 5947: 2.85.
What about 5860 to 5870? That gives 2.75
